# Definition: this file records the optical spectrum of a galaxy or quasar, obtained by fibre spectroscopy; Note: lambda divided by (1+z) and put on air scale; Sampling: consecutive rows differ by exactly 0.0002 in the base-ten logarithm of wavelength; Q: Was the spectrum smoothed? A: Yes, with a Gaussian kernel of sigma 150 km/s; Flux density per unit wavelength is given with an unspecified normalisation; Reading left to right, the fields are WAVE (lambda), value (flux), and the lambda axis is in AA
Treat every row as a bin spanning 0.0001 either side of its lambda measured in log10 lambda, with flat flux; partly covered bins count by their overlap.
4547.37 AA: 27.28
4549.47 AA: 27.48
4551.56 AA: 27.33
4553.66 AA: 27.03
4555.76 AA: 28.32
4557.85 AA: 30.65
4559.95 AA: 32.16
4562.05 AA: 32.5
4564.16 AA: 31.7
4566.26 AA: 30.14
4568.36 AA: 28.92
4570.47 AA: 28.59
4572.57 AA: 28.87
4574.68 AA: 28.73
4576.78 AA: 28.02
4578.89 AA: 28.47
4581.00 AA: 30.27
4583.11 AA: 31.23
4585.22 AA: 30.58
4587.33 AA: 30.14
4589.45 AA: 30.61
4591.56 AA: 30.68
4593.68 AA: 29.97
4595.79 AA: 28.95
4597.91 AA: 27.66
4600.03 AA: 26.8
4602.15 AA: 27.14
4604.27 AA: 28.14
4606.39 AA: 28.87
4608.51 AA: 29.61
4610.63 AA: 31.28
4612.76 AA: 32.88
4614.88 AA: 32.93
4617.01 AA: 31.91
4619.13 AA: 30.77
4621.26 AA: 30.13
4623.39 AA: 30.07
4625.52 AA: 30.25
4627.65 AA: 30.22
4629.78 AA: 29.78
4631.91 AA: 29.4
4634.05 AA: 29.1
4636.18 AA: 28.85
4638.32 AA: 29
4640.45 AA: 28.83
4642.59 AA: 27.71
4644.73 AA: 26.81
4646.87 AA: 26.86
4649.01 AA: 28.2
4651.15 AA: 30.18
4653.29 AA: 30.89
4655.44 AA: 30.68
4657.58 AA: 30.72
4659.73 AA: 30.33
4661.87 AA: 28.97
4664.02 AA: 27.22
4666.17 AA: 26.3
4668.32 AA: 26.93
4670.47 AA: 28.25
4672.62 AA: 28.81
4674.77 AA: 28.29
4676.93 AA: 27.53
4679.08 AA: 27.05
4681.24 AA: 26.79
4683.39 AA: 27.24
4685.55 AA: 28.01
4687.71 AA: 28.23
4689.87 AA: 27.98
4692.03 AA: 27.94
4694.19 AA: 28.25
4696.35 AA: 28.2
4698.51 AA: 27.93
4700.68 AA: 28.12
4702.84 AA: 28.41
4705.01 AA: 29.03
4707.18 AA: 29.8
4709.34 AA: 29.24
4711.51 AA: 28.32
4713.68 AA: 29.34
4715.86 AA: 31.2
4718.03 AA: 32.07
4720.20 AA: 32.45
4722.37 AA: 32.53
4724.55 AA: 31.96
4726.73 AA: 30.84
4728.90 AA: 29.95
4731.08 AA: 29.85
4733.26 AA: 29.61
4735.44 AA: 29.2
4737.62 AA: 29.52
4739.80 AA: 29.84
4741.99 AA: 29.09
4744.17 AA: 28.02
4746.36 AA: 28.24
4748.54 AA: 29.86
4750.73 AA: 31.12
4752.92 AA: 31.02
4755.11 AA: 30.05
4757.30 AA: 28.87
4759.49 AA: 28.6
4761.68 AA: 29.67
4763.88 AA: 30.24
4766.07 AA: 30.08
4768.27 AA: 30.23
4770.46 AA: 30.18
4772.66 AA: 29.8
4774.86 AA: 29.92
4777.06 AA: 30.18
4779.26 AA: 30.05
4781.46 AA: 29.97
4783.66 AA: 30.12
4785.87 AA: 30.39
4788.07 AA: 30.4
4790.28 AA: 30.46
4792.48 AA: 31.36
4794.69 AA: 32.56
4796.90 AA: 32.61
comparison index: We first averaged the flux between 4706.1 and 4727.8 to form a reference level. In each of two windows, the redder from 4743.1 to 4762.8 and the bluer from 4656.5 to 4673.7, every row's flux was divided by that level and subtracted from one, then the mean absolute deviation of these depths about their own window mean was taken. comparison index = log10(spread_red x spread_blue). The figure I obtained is -2.9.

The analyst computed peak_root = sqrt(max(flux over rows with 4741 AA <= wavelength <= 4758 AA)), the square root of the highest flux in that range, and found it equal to 5.58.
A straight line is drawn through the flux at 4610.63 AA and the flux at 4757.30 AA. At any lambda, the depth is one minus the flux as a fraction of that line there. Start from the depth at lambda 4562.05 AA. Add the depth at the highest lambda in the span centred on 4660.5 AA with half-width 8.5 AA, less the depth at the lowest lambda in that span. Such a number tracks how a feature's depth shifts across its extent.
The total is 0.11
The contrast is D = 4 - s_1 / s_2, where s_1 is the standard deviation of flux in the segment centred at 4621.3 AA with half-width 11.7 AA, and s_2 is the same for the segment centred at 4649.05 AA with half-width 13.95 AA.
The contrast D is 3.1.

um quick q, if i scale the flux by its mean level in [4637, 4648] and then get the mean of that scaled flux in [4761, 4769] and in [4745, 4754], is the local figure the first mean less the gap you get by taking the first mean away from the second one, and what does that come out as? 1.08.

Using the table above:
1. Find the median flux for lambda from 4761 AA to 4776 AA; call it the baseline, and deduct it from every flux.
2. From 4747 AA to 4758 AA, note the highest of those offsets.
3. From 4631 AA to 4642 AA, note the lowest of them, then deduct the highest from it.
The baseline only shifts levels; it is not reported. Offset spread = -2.3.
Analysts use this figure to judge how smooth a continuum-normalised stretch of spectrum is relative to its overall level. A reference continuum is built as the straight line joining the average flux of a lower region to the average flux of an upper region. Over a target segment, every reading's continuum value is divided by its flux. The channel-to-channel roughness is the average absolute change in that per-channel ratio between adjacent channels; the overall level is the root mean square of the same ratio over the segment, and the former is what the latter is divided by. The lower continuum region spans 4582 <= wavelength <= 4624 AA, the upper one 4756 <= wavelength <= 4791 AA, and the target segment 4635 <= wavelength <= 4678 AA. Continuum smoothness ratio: 36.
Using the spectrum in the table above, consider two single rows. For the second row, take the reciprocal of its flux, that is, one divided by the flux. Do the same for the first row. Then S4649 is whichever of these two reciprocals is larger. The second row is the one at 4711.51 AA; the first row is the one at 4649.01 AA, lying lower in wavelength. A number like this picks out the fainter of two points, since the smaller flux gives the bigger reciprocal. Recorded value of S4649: 0.0355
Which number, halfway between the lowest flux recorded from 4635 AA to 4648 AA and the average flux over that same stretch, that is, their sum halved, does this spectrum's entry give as 27.4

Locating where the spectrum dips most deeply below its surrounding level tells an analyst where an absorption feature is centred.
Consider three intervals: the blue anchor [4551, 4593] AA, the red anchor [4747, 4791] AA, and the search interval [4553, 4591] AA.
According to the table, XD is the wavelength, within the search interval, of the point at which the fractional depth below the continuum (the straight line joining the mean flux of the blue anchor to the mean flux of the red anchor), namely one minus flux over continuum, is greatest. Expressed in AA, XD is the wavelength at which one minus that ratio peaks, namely 4553.66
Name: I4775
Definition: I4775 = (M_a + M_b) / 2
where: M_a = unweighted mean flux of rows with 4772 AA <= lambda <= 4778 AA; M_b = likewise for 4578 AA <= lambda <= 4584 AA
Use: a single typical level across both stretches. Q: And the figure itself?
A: 30.0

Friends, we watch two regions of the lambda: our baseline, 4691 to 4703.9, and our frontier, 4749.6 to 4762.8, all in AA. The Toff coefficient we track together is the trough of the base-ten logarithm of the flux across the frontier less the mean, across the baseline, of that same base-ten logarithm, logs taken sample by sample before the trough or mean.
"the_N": 0.01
